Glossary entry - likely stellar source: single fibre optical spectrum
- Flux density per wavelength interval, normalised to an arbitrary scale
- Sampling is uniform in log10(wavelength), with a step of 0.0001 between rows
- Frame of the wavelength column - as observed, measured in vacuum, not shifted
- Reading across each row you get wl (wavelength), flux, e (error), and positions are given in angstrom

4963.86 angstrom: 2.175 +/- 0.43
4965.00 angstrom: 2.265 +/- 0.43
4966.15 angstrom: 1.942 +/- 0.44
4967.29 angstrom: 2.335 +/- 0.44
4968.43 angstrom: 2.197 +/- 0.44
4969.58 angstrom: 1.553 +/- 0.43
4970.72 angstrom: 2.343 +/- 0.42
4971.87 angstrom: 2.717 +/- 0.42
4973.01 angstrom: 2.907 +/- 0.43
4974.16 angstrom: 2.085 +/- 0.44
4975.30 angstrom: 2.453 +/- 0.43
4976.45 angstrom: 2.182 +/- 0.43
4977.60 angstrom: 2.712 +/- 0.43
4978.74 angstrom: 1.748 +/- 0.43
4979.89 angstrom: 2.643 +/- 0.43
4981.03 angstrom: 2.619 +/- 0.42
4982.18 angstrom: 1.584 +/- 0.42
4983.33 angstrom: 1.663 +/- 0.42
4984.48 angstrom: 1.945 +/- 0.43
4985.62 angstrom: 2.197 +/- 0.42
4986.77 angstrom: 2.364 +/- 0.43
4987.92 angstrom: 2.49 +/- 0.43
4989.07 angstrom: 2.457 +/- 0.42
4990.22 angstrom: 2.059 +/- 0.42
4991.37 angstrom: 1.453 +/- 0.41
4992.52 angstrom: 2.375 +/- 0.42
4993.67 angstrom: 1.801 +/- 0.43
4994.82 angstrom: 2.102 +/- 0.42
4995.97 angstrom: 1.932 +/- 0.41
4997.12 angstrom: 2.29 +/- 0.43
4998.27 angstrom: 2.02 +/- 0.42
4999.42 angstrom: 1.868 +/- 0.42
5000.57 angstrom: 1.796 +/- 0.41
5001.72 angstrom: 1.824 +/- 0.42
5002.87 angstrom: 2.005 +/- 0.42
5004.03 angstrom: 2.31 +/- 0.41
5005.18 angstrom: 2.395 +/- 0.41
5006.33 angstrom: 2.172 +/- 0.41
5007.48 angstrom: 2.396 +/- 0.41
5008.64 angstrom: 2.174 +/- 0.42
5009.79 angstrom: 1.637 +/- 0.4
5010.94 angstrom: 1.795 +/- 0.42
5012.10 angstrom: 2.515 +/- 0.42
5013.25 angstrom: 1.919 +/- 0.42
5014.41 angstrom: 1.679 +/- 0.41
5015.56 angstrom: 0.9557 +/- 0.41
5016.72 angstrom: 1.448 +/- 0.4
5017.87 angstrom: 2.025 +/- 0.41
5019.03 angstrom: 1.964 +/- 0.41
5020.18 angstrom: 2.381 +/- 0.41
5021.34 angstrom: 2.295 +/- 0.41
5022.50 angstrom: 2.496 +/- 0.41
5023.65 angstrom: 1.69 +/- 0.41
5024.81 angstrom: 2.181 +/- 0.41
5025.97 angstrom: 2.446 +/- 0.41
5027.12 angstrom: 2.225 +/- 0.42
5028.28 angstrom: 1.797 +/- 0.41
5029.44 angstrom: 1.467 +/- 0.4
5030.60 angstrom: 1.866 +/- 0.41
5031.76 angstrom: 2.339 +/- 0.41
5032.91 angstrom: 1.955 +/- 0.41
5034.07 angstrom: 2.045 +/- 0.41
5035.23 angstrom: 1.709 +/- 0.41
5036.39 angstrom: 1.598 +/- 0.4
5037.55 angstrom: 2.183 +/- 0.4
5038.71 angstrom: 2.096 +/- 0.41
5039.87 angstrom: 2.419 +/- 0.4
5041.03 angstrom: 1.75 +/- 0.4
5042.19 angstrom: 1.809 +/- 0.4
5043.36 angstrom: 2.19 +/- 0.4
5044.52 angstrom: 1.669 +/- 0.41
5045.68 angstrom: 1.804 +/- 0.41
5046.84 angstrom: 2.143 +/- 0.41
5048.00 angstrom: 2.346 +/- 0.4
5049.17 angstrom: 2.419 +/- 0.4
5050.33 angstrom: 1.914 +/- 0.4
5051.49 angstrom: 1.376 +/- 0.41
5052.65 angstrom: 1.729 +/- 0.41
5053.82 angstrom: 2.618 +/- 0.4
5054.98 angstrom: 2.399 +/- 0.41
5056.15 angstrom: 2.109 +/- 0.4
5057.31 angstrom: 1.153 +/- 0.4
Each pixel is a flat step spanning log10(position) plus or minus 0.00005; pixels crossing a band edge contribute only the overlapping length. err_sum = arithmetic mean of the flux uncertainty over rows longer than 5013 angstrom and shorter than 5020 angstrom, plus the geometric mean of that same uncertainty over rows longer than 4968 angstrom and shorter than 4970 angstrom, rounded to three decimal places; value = 0.845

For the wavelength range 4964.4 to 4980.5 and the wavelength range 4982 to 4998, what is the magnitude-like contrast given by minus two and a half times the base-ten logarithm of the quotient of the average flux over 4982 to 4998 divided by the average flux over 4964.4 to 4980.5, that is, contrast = 0.12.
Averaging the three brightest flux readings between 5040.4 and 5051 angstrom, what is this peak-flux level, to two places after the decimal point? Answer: 2.32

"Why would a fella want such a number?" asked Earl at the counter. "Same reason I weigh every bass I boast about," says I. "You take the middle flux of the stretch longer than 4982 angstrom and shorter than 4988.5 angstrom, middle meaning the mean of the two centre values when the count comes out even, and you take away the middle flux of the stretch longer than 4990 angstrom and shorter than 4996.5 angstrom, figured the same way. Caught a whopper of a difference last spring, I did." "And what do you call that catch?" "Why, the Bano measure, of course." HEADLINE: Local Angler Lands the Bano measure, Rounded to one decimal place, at 0.1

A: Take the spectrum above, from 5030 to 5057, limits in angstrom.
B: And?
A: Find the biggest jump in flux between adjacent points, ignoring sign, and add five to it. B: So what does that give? 5.89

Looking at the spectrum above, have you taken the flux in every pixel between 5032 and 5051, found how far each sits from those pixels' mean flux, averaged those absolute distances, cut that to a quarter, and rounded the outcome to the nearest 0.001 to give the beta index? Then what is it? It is 0.057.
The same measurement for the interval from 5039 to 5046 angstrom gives 0.061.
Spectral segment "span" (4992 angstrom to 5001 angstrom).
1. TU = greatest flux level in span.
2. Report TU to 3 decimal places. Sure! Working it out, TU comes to 2.375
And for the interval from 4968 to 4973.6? 2.907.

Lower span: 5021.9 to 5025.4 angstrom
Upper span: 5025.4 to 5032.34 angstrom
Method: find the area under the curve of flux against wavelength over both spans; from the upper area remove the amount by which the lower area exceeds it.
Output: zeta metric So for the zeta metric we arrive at 21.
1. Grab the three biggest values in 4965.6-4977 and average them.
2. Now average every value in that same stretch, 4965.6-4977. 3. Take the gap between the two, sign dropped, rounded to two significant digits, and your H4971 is 0.42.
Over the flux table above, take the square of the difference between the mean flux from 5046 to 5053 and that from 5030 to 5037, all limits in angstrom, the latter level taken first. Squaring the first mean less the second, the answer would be 0.005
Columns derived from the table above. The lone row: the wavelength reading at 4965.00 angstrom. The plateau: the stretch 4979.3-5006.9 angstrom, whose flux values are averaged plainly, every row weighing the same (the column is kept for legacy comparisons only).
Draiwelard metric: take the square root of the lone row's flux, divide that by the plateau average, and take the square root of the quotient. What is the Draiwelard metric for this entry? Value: 0.847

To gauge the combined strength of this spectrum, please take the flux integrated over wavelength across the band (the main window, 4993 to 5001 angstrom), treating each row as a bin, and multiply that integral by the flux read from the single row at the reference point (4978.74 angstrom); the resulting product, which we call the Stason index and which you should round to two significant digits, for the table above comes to 28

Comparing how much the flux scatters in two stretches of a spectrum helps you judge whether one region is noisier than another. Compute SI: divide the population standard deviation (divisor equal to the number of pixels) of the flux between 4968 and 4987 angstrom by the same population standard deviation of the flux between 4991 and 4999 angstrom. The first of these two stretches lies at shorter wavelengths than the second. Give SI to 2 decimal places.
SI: 1.43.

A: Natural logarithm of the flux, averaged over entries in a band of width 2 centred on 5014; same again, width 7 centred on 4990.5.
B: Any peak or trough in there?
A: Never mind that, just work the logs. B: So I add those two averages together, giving 1.31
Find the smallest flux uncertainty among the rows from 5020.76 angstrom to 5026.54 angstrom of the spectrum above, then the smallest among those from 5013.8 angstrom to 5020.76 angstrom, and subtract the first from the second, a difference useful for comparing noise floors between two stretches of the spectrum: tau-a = -0.010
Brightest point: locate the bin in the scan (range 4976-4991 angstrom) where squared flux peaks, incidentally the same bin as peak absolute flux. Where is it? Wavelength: 4977.60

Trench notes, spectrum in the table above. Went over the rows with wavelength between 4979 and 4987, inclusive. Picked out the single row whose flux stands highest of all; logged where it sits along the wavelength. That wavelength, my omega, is 4979.89 angstrom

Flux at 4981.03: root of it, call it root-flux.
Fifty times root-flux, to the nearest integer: 81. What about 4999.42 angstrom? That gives 68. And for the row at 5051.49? 59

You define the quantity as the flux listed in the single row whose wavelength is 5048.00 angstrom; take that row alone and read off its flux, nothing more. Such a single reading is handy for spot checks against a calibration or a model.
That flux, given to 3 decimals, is 2.346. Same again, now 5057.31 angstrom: 1.153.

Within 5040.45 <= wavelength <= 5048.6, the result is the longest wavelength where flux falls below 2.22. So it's 5046.84 angstrom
